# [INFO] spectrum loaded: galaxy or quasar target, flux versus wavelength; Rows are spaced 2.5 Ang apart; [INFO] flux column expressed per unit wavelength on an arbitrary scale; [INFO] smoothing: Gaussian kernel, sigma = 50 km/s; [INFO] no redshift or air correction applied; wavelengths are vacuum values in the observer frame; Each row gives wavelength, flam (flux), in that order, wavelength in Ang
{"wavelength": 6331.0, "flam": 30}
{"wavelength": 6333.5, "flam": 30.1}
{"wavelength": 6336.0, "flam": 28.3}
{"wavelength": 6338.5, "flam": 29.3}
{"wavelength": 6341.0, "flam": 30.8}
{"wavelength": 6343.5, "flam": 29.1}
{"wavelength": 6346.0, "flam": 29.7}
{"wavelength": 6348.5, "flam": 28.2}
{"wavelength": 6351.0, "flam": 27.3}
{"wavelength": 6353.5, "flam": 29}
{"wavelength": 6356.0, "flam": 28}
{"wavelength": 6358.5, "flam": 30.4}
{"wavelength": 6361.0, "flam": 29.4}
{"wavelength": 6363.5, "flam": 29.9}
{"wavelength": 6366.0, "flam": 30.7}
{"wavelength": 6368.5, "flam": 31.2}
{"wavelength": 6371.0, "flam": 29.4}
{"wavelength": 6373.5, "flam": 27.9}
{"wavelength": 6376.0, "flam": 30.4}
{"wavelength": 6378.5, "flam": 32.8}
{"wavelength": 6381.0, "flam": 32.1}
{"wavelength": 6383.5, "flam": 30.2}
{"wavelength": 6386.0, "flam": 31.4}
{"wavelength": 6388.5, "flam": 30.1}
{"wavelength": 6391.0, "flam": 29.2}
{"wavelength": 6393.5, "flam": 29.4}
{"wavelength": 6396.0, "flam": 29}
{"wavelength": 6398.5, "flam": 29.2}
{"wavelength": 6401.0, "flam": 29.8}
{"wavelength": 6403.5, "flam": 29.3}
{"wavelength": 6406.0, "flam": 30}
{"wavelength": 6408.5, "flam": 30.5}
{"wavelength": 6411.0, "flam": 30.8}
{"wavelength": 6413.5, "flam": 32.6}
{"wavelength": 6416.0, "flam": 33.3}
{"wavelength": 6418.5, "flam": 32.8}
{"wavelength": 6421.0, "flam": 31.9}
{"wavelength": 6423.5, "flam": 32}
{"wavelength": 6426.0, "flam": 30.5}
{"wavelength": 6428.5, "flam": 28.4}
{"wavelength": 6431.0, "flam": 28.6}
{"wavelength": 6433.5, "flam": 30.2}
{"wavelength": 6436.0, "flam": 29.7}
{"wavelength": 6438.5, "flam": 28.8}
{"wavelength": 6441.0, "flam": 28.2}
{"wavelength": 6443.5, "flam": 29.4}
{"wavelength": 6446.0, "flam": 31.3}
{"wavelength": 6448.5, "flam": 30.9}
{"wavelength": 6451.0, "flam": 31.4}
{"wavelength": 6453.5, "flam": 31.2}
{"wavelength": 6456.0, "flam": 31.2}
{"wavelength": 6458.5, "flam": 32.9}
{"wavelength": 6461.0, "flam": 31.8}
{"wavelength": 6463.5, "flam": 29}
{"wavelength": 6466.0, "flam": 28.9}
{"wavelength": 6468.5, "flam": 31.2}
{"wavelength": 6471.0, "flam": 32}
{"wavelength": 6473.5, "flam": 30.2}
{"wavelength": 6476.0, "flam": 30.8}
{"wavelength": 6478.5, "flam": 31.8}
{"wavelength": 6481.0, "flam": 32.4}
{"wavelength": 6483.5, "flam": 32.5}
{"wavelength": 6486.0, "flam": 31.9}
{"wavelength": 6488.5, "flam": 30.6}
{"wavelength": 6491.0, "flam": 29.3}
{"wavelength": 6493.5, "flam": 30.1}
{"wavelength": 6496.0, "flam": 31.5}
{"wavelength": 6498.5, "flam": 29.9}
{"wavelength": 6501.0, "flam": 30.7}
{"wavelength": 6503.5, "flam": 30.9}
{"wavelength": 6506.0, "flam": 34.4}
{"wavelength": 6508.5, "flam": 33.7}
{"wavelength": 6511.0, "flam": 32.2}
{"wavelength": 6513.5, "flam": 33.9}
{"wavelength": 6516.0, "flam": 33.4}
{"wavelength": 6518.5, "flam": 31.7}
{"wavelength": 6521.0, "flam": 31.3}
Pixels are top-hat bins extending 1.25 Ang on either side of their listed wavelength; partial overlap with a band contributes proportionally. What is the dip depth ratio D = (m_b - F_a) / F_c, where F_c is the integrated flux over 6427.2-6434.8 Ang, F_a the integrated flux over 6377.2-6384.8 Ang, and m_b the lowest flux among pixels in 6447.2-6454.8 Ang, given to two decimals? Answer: -0.95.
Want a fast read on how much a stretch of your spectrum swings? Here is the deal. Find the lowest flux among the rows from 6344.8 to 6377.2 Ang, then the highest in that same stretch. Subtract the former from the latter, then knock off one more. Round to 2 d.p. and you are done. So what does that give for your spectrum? 2.90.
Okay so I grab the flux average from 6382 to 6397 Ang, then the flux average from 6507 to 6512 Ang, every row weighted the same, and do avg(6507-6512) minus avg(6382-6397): 3.1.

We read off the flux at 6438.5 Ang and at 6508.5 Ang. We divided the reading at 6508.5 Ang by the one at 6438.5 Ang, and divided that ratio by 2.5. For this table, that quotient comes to 0.468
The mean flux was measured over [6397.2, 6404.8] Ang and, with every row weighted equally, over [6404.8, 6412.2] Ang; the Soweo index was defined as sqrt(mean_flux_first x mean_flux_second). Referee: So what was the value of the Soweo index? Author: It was 29.9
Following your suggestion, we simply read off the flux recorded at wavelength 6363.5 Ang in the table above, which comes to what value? 29.9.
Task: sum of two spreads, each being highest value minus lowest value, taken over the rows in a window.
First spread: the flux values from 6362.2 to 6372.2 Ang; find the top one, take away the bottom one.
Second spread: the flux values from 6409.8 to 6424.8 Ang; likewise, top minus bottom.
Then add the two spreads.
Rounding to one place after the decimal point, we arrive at 4.3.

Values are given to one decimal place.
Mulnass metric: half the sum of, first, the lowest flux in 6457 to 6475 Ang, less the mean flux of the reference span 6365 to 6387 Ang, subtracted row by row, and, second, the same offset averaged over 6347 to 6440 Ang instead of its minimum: -1.2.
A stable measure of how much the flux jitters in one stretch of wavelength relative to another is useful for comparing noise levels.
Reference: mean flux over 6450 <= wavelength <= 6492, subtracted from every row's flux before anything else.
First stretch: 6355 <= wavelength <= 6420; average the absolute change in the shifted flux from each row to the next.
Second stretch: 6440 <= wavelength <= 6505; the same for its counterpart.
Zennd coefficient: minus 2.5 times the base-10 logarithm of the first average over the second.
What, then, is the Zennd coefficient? -0.03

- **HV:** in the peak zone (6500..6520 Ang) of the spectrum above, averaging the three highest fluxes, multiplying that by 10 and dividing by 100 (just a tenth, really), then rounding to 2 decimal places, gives 3.40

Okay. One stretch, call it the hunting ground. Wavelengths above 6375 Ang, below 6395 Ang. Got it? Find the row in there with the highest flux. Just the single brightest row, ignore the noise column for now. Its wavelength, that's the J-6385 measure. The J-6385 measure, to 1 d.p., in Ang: 6378.5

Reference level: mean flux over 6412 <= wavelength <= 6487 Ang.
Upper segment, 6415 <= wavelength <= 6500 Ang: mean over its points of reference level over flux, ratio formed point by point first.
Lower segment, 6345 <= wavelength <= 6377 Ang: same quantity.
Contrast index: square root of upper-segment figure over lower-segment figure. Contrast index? 0.977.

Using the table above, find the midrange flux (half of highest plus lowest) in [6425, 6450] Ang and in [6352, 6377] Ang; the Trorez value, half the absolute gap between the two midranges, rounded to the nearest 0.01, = 0.10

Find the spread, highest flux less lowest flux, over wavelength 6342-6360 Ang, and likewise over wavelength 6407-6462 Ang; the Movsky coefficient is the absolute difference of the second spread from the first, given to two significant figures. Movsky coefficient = 2.0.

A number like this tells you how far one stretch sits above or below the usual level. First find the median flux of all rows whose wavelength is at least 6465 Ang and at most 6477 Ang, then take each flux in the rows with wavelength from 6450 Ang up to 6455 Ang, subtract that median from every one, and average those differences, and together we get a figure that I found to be 0.5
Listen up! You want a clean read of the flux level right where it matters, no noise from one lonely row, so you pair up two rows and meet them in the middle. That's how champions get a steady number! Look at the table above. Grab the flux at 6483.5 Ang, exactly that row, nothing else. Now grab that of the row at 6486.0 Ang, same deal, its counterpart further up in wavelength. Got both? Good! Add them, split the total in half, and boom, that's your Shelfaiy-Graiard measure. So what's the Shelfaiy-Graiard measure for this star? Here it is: 32.2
